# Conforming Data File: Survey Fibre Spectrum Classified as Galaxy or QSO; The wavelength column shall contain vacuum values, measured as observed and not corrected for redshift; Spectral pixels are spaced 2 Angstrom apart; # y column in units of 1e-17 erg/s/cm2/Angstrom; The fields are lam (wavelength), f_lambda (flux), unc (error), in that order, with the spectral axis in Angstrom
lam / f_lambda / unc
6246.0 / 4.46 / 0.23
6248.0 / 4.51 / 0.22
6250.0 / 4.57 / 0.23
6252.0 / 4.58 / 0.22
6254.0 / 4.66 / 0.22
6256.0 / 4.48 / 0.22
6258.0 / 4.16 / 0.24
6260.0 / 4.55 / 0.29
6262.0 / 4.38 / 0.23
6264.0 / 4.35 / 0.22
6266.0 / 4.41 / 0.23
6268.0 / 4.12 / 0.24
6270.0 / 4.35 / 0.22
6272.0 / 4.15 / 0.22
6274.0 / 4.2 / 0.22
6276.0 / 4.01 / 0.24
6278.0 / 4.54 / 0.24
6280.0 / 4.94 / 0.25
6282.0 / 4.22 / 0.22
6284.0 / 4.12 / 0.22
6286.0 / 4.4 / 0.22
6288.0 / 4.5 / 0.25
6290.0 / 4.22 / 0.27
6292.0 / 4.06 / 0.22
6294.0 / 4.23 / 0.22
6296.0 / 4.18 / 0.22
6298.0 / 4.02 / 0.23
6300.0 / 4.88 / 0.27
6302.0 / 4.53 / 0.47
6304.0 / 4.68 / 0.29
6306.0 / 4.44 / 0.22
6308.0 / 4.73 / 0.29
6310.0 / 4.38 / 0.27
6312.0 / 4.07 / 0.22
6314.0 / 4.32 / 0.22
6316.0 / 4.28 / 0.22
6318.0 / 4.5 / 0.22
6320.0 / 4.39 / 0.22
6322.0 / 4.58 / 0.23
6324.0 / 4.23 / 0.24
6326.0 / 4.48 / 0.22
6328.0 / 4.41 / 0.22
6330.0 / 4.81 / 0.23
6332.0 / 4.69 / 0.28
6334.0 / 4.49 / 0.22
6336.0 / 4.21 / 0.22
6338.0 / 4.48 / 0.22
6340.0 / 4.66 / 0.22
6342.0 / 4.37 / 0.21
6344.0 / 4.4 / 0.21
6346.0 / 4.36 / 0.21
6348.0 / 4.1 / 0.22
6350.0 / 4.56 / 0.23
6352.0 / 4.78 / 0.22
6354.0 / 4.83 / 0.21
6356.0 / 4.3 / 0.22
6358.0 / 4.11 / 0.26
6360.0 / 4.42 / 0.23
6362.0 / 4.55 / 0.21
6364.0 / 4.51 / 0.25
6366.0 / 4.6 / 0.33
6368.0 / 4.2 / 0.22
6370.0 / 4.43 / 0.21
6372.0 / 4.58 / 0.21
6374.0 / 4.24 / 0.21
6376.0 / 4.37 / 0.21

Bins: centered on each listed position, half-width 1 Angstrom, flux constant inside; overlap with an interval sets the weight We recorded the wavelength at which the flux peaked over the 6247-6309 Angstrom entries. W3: 6280.0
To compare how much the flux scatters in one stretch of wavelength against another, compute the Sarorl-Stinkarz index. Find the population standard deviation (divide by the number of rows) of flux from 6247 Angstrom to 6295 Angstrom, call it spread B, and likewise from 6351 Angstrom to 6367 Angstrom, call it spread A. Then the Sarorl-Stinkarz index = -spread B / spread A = -0.98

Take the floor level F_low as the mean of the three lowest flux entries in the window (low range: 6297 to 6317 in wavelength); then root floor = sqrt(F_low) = 2.03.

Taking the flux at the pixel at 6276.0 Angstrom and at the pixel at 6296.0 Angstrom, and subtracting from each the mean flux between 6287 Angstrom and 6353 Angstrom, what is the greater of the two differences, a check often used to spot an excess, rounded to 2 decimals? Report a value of -0.24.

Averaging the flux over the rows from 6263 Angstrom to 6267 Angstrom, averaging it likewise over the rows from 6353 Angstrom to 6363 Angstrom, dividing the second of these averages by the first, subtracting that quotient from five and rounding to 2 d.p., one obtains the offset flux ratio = 3.99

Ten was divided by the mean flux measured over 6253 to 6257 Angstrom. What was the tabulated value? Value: 2.19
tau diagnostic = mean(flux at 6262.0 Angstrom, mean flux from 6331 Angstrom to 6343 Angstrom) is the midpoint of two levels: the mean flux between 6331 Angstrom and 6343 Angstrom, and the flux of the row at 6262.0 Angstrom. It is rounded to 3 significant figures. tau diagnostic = 4.43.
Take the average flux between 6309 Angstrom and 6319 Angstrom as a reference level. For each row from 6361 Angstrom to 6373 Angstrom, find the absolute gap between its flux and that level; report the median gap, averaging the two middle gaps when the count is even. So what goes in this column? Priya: 0.22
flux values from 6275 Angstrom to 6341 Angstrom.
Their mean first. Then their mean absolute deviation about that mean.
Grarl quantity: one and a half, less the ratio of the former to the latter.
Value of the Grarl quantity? -21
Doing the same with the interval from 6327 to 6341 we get -27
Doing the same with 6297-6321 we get -22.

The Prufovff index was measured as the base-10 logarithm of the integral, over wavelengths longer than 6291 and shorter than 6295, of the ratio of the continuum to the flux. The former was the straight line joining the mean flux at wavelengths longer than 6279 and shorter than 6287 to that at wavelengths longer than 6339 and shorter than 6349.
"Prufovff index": 0.629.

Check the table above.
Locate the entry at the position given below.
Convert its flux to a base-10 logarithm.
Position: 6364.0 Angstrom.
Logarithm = 0.654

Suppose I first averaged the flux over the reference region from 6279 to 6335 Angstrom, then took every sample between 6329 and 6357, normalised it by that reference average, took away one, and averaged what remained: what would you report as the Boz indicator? 0.019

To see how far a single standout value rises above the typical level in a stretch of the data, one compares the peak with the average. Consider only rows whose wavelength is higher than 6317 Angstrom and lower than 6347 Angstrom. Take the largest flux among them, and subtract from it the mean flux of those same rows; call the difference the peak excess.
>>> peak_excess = 0.34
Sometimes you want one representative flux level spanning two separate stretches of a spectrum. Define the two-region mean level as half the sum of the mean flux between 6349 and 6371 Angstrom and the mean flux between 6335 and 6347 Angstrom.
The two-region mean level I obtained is 4.45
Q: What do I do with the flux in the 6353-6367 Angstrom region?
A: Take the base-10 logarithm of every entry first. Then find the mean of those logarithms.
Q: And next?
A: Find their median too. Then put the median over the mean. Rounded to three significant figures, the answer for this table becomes 1.01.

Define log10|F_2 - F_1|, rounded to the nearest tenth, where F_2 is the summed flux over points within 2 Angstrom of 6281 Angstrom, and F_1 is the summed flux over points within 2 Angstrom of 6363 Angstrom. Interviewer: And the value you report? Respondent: -1.0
